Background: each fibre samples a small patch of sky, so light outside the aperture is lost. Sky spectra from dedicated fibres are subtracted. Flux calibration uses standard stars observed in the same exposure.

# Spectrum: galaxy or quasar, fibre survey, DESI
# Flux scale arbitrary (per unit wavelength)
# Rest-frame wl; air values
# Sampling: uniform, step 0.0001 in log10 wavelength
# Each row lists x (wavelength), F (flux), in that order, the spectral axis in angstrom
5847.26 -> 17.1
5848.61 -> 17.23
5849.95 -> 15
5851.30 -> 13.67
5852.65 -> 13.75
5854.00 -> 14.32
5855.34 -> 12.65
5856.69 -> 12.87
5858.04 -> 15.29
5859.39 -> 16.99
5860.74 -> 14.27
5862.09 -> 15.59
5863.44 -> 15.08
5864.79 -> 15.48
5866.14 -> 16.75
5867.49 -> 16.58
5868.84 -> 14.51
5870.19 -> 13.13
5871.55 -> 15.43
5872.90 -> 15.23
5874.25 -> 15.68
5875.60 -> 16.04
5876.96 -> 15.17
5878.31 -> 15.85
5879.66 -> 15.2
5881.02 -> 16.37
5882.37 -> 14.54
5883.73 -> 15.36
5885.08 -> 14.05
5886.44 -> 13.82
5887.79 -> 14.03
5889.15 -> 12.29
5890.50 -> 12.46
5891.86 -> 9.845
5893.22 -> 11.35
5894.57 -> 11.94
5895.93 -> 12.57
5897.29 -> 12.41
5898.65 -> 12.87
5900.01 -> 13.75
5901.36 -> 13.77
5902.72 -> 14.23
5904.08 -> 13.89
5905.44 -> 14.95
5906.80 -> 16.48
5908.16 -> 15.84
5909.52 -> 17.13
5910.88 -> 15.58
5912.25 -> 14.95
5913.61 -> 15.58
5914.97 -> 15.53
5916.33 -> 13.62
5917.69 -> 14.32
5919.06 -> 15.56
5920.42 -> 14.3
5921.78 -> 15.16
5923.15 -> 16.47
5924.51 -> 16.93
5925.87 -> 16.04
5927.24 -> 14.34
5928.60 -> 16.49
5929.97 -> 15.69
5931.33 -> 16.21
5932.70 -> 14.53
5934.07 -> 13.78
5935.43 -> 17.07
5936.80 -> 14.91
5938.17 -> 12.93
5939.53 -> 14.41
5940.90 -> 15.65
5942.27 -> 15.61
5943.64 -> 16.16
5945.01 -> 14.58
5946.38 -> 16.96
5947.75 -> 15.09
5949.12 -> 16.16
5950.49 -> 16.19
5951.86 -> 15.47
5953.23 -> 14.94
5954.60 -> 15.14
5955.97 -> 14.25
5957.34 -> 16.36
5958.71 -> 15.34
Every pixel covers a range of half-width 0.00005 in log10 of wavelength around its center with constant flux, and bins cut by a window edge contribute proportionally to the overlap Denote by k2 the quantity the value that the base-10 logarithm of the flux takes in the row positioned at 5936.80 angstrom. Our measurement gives 1.17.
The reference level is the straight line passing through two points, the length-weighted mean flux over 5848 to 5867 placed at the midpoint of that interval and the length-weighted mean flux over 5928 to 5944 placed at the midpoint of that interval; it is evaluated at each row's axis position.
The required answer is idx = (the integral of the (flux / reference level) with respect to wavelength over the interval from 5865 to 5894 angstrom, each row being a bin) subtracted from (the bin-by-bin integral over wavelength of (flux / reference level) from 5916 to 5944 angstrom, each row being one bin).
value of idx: 0.1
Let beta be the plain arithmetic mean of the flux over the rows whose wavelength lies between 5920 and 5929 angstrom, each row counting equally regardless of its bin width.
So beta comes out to 15.7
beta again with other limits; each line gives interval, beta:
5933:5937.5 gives 15.3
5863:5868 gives 16.0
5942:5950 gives 15.8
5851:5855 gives 13.9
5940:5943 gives 15.6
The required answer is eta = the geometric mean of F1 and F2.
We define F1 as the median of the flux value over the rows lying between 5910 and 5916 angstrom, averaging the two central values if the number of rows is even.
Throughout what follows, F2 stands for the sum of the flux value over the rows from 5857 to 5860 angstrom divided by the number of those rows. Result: 15.8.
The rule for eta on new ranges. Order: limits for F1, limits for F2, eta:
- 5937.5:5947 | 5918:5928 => 15.6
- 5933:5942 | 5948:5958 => 15.1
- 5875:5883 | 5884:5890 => 14.5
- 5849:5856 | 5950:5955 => 14.6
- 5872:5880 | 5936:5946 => 15.2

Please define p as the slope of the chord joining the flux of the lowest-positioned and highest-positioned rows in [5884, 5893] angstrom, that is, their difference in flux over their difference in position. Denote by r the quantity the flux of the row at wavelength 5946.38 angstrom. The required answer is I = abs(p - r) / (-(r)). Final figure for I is -1.04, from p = -0.62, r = 16.96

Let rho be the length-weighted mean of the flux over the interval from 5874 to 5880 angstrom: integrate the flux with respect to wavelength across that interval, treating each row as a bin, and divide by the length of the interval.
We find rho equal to 15.6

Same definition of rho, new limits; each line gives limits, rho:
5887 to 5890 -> 13.2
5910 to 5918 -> 15.0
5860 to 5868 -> 15.6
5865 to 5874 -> 15.3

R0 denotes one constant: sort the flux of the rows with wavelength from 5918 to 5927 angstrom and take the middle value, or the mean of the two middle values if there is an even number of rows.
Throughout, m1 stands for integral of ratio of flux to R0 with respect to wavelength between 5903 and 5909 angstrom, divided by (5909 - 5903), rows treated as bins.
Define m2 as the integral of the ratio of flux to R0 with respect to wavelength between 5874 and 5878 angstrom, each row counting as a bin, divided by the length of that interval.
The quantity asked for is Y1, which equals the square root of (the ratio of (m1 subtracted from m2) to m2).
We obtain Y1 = 0.15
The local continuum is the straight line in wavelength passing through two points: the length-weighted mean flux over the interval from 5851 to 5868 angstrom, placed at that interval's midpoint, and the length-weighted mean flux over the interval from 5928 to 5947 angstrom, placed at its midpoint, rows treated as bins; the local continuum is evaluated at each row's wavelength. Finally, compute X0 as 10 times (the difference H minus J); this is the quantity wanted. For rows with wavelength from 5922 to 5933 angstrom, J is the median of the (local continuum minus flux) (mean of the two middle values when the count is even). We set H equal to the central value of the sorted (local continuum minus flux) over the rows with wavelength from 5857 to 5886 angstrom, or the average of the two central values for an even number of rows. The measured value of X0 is 4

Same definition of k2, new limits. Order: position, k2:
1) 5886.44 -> 1.14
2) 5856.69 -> 1.11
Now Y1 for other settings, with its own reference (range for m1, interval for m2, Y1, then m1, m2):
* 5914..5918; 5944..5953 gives 0.27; 0.92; 0.994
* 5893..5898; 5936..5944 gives 0.43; 0.77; 0.944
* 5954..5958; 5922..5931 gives 0.21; 0.97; 1.010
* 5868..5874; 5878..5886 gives 0.17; 0.93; 0.959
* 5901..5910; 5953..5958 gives 0.03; 0.96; 0.962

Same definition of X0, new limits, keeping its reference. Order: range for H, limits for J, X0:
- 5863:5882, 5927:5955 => -5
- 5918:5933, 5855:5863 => -5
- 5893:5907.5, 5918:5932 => 20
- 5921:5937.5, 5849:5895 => -7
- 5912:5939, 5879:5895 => -12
